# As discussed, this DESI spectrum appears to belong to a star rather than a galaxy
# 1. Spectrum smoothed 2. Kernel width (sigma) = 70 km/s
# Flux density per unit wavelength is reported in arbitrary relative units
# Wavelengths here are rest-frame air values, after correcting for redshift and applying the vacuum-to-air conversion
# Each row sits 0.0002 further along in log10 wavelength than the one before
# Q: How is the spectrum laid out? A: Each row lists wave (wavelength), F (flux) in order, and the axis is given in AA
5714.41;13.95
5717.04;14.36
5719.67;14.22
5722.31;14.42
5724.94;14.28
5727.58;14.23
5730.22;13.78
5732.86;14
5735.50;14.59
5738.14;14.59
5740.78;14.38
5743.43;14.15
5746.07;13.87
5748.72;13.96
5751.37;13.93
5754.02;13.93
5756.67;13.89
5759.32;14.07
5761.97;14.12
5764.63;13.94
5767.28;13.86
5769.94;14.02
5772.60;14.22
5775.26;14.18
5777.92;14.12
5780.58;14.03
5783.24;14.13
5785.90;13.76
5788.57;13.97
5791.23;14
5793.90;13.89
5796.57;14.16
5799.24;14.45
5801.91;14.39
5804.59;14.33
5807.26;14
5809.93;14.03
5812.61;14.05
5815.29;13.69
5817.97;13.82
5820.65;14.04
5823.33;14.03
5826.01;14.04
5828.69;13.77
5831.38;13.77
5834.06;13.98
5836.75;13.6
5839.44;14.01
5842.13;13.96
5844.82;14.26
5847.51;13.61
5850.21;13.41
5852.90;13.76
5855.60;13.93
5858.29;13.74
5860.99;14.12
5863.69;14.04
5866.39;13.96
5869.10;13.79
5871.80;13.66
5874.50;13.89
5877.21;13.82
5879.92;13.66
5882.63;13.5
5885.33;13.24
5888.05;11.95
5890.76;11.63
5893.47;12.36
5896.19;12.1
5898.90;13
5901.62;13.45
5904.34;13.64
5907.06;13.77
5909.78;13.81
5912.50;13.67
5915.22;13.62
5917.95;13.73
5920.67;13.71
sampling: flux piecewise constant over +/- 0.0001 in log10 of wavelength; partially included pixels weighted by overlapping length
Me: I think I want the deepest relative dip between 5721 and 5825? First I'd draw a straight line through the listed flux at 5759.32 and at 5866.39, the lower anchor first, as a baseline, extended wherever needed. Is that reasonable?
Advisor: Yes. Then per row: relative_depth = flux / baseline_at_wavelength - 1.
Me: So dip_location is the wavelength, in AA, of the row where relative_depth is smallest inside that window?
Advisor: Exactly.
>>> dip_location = 5815.29 AA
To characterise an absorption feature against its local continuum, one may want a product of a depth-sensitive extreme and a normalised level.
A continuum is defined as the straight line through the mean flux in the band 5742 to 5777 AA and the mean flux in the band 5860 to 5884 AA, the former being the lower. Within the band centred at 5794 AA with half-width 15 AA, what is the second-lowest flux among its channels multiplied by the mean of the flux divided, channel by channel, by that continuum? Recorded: 14.04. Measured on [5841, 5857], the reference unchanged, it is 13.57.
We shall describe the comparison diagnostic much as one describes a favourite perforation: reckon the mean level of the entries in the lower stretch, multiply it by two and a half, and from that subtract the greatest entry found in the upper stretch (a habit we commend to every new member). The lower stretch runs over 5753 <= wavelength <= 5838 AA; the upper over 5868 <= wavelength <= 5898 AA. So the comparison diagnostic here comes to 21.1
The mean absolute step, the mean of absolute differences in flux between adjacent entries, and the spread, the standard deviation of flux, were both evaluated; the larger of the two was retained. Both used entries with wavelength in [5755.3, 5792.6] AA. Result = 0.13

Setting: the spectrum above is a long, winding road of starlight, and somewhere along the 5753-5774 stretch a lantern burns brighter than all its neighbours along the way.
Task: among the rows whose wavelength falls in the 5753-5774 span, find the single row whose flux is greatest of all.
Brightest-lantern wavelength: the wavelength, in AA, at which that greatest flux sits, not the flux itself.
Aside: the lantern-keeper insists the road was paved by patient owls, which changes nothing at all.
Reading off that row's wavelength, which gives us 5772.60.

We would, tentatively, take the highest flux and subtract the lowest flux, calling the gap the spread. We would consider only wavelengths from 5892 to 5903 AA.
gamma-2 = 1.35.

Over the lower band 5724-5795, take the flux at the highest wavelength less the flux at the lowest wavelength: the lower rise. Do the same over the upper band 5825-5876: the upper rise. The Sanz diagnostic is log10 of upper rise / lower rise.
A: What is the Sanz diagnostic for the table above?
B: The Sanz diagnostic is -0.4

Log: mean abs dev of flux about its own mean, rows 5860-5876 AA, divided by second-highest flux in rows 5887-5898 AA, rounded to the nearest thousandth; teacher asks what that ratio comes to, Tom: 0.011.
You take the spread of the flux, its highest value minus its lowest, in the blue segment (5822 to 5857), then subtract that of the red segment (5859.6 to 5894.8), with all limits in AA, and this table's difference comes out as -1.6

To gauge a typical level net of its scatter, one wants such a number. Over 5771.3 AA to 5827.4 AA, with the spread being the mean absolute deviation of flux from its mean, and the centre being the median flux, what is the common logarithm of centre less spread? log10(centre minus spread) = 1.14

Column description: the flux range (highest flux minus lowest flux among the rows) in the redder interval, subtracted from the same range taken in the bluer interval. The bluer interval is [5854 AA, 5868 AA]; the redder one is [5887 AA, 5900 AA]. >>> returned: -1.0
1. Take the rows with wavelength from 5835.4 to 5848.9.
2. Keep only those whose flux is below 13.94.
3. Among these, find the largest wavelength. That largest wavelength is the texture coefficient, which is 5847.51 AA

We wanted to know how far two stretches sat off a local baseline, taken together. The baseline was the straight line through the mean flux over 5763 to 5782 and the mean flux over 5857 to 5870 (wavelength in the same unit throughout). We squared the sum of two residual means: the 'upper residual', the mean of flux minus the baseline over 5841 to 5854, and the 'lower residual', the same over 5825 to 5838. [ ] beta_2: 0.086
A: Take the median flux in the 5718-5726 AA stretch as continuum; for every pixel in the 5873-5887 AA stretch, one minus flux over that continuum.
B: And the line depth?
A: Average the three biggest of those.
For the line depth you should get 0.0570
